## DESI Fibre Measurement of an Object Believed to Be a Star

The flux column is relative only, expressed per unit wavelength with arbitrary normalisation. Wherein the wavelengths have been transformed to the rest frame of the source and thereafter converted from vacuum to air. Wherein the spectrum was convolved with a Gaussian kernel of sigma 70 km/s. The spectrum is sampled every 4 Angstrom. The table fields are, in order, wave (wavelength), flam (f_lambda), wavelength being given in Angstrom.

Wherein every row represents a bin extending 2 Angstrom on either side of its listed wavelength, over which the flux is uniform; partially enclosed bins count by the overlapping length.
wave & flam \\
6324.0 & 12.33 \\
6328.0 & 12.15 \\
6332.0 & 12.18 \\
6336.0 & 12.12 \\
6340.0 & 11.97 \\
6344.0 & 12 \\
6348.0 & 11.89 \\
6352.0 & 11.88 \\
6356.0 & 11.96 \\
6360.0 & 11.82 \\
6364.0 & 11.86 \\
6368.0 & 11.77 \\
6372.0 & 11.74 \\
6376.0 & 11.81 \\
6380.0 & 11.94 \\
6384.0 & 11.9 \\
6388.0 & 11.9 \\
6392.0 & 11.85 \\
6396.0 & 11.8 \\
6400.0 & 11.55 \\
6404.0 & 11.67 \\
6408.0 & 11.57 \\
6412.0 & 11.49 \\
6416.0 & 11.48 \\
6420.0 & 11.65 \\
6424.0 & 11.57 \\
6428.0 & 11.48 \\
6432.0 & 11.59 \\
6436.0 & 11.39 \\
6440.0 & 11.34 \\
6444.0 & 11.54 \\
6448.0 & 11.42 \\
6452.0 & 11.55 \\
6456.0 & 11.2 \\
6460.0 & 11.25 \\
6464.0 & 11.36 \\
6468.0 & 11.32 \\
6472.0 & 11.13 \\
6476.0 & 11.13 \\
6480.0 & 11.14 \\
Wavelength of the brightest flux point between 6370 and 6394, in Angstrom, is 6380.0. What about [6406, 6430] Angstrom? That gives 6420.0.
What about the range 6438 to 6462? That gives 6452.0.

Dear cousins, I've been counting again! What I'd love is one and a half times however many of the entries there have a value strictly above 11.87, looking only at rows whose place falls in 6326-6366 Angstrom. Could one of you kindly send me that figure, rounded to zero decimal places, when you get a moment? 12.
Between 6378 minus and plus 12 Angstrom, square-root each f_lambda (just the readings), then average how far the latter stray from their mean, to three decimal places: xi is 0.010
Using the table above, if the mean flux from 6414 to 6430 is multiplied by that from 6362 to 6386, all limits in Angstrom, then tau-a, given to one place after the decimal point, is 136.7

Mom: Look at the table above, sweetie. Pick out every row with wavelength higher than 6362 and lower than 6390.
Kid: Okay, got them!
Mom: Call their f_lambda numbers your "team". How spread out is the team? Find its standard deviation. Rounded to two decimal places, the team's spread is 0.07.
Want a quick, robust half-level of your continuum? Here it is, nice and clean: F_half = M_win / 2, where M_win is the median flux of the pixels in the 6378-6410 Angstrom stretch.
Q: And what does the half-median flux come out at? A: 5.91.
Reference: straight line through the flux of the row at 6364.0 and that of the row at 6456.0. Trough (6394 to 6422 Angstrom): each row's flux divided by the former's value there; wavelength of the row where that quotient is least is 6400.0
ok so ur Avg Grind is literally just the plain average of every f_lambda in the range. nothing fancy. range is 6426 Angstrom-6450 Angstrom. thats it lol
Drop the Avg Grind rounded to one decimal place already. 11.5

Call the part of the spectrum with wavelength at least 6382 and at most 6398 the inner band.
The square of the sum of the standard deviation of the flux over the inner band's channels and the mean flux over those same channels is 142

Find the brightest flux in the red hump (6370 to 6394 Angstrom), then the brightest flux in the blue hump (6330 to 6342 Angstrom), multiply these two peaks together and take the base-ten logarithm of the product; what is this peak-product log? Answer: 2.163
